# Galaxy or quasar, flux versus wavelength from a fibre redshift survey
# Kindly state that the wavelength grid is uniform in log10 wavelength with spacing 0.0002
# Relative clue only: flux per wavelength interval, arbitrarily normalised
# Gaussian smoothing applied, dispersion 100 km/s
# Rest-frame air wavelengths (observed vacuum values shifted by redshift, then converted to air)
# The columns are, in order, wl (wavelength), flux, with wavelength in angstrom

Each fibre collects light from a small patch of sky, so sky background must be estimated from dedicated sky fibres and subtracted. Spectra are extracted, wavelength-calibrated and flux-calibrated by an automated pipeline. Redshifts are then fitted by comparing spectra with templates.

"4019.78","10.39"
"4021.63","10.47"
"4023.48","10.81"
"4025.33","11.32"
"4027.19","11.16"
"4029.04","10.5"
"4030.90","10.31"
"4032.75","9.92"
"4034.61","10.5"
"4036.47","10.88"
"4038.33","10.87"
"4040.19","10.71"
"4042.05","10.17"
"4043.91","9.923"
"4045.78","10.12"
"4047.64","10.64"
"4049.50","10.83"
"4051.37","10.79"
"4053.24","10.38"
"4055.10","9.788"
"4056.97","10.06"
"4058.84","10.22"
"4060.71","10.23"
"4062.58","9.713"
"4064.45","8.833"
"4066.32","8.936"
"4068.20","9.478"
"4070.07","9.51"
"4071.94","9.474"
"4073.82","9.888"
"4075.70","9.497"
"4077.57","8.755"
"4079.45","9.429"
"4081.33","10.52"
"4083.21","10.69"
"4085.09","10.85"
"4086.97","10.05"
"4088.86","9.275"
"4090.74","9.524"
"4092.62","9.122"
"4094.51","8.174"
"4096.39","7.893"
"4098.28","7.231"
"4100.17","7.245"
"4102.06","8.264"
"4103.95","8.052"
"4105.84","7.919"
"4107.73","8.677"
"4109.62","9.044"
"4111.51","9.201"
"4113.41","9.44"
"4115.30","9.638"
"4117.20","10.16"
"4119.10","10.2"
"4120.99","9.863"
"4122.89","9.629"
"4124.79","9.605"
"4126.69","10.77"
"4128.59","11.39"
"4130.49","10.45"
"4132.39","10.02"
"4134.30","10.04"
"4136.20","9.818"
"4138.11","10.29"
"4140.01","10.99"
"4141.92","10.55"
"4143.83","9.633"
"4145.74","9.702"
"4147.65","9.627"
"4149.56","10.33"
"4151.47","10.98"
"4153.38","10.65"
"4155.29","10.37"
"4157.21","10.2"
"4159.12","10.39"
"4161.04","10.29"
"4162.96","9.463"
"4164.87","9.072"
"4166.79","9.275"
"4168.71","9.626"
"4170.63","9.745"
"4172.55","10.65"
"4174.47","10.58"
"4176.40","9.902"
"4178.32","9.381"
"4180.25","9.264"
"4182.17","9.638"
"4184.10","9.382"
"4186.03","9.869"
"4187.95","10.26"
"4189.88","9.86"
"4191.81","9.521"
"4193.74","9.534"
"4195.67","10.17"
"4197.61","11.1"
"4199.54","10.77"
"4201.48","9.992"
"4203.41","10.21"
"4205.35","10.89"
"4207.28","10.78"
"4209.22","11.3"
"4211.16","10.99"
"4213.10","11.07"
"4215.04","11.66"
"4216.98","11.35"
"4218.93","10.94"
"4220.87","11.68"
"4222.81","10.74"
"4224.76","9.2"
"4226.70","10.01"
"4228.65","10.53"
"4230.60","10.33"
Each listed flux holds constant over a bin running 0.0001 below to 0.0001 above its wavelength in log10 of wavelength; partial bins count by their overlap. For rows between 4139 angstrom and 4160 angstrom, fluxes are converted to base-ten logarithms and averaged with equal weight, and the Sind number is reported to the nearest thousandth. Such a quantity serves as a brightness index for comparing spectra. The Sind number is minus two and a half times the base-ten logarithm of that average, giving -0.014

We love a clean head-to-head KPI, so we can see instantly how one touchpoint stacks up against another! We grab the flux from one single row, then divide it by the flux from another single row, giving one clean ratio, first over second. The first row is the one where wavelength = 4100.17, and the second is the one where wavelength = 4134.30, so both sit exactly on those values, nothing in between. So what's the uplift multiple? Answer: 0.72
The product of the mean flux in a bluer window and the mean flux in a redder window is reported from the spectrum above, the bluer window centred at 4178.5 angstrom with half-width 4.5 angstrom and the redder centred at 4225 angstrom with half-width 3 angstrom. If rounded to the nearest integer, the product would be 97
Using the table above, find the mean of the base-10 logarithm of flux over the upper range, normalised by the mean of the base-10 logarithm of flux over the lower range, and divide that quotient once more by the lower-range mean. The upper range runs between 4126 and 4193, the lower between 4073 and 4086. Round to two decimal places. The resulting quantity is 1.01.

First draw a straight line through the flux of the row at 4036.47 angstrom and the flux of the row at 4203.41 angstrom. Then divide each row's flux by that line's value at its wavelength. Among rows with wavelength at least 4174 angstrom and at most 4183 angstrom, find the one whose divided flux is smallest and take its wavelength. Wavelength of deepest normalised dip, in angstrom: 4180.25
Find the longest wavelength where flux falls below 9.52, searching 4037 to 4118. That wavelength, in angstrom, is 4113.41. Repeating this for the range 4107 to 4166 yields 4164.87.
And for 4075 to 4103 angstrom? 4102.06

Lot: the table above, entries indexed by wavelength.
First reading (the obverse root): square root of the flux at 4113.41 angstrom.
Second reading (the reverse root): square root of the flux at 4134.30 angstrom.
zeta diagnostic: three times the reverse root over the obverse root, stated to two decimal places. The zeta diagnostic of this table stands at 3.09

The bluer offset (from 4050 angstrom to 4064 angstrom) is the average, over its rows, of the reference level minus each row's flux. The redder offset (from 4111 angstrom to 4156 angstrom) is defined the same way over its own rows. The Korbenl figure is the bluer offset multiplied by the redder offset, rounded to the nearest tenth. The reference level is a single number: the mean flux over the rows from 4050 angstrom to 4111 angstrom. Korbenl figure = 0.7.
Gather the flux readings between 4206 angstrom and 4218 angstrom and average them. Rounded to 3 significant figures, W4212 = 11.2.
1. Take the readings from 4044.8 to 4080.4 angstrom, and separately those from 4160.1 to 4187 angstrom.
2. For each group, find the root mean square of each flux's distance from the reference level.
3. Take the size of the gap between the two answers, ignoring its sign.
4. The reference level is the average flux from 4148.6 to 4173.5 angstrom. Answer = 0.07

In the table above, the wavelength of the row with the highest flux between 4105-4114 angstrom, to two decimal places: 4113.41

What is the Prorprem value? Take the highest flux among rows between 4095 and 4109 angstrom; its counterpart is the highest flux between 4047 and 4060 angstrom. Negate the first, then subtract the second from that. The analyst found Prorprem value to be -19.5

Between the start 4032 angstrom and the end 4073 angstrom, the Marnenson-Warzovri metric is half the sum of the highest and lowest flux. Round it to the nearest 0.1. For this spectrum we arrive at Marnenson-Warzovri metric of 9.9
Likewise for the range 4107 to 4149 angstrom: 10.0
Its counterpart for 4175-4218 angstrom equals 10.5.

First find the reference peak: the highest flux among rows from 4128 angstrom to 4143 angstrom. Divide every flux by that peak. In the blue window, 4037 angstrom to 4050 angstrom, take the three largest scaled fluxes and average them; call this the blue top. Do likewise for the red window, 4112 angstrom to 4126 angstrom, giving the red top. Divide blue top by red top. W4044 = 1.07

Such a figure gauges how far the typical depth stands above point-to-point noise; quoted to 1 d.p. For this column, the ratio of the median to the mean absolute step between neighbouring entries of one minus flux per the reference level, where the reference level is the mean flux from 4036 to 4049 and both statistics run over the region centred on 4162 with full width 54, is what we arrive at 1.5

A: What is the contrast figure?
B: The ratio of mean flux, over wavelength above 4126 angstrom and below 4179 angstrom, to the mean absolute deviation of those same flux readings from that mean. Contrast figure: 21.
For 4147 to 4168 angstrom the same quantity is 20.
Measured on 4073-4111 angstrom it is 10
